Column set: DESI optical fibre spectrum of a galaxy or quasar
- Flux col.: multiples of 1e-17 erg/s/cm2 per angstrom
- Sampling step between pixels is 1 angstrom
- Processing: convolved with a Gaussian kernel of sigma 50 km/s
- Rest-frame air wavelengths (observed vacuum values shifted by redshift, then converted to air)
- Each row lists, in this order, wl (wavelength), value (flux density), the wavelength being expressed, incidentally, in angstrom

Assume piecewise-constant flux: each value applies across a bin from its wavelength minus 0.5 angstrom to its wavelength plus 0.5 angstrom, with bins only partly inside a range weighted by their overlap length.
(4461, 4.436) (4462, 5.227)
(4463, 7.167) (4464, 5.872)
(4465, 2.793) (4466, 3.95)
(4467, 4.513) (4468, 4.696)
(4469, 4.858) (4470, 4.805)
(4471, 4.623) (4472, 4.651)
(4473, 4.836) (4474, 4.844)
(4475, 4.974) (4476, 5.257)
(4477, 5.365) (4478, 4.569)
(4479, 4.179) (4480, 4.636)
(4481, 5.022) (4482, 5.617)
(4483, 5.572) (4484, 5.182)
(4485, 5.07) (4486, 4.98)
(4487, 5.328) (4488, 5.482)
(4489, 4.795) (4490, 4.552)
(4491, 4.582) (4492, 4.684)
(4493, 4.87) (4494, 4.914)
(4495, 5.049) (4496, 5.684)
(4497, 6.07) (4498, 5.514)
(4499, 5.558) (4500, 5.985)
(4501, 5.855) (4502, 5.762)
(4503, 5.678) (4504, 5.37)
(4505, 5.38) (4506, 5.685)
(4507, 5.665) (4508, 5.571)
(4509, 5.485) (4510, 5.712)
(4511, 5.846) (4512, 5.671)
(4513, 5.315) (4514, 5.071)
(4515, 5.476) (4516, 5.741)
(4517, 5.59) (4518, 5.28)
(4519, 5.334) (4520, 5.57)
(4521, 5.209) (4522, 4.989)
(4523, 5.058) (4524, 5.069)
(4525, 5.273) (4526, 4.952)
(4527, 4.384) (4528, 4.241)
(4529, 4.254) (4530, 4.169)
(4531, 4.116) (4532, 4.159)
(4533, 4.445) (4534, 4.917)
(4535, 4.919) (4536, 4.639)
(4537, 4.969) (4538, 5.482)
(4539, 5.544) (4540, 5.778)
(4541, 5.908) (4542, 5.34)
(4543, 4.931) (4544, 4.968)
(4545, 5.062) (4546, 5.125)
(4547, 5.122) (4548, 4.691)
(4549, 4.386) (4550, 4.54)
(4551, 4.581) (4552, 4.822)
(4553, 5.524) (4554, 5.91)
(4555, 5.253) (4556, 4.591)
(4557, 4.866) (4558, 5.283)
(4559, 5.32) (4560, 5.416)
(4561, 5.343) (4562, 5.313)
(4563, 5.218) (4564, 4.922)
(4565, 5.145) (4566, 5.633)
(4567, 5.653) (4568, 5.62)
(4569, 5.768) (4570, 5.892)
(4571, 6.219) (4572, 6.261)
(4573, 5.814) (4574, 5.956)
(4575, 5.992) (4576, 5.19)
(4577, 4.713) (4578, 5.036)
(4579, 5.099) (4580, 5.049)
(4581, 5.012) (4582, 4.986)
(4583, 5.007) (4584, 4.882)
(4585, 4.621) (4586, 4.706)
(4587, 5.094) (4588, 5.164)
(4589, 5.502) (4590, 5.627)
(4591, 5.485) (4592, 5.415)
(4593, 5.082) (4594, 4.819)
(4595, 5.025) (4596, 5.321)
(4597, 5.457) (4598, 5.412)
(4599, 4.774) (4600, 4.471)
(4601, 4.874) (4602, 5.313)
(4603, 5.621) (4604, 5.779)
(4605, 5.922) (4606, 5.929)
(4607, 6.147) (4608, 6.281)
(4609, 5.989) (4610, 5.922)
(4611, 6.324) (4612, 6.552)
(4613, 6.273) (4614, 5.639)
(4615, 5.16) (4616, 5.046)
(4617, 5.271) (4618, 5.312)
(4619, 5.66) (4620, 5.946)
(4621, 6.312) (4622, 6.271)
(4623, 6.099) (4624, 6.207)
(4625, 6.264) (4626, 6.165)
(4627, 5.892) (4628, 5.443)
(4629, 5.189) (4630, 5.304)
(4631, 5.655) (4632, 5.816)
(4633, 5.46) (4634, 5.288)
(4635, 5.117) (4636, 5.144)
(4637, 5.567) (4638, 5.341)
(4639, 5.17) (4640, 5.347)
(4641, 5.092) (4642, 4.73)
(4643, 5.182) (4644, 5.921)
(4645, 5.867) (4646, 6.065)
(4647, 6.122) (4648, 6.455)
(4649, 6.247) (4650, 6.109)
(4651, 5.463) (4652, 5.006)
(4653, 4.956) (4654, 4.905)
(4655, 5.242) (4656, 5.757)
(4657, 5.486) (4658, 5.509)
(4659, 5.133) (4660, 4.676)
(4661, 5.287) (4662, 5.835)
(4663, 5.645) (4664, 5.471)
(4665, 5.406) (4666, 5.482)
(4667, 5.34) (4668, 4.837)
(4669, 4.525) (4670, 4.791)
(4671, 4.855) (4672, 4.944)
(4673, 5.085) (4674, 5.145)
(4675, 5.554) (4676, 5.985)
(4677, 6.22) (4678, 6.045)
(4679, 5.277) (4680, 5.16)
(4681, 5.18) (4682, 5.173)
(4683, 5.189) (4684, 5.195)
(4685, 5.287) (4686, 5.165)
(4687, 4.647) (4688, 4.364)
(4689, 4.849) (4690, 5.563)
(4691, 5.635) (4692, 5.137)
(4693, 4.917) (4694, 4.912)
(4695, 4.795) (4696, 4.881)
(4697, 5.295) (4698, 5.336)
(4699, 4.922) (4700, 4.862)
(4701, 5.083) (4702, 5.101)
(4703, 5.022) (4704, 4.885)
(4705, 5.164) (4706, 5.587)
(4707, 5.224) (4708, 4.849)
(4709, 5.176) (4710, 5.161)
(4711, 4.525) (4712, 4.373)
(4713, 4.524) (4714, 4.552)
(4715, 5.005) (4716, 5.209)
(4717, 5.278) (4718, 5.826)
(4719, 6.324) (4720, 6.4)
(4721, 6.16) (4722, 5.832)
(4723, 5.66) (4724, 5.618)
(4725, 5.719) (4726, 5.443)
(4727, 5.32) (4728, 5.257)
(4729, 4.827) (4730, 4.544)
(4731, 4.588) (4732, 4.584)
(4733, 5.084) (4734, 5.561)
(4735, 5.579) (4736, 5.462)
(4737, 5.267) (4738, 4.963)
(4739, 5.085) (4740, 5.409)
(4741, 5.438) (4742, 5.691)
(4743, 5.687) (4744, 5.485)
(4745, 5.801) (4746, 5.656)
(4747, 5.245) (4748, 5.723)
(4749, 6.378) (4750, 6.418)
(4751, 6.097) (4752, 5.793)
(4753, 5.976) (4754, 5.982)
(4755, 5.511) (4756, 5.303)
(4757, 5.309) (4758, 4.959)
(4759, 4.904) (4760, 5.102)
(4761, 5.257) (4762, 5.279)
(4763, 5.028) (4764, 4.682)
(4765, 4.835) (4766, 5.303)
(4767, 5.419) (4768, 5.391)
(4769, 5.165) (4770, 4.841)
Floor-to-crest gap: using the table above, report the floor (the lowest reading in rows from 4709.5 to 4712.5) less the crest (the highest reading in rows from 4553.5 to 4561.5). -1.54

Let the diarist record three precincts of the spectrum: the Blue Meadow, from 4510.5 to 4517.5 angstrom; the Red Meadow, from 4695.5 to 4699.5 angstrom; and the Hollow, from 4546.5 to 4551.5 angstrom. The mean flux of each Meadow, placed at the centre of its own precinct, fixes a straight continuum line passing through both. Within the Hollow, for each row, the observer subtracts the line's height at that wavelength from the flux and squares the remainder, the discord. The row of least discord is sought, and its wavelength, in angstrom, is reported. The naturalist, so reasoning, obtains 4547 angstrom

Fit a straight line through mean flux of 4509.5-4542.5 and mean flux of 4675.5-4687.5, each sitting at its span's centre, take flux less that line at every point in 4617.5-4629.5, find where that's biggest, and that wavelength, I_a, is 4621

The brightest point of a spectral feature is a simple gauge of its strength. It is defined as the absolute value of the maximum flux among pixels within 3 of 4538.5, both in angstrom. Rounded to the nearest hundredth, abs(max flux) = 5.91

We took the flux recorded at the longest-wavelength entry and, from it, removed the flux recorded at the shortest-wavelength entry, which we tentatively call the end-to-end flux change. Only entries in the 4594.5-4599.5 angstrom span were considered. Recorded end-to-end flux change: -0.25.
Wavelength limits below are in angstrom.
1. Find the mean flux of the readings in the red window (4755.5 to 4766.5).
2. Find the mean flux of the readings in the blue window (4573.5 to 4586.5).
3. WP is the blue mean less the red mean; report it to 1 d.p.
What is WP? 0.0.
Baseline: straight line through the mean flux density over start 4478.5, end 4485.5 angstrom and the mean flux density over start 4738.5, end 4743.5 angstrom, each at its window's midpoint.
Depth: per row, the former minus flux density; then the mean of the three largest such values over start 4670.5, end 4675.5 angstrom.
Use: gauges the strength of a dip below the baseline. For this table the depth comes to 0.39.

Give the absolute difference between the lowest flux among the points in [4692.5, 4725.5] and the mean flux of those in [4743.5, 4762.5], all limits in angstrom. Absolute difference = 1.2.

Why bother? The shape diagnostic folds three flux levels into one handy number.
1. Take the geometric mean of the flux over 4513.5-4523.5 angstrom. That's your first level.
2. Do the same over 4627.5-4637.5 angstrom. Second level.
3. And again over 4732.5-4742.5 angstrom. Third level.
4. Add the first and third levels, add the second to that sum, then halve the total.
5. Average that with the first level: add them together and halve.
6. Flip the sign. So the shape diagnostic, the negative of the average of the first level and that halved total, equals -6.68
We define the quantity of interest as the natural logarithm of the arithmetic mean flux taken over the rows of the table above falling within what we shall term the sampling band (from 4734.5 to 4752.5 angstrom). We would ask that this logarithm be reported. 1.73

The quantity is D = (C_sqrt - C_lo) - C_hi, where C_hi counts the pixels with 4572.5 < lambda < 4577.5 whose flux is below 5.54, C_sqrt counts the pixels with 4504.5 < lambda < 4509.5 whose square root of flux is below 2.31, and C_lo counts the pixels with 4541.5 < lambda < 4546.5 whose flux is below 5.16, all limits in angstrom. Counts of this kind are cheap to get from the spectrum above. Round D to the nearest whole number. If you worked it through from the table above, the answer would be -6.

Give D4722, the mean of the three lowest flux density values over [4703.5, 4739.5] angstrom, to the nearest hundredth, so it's 4.47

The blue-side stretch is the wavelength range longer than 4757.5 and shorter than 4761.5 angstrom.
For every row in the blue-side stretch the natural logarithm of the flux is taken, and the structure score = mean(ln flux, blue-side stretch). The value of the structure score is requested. 1.62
